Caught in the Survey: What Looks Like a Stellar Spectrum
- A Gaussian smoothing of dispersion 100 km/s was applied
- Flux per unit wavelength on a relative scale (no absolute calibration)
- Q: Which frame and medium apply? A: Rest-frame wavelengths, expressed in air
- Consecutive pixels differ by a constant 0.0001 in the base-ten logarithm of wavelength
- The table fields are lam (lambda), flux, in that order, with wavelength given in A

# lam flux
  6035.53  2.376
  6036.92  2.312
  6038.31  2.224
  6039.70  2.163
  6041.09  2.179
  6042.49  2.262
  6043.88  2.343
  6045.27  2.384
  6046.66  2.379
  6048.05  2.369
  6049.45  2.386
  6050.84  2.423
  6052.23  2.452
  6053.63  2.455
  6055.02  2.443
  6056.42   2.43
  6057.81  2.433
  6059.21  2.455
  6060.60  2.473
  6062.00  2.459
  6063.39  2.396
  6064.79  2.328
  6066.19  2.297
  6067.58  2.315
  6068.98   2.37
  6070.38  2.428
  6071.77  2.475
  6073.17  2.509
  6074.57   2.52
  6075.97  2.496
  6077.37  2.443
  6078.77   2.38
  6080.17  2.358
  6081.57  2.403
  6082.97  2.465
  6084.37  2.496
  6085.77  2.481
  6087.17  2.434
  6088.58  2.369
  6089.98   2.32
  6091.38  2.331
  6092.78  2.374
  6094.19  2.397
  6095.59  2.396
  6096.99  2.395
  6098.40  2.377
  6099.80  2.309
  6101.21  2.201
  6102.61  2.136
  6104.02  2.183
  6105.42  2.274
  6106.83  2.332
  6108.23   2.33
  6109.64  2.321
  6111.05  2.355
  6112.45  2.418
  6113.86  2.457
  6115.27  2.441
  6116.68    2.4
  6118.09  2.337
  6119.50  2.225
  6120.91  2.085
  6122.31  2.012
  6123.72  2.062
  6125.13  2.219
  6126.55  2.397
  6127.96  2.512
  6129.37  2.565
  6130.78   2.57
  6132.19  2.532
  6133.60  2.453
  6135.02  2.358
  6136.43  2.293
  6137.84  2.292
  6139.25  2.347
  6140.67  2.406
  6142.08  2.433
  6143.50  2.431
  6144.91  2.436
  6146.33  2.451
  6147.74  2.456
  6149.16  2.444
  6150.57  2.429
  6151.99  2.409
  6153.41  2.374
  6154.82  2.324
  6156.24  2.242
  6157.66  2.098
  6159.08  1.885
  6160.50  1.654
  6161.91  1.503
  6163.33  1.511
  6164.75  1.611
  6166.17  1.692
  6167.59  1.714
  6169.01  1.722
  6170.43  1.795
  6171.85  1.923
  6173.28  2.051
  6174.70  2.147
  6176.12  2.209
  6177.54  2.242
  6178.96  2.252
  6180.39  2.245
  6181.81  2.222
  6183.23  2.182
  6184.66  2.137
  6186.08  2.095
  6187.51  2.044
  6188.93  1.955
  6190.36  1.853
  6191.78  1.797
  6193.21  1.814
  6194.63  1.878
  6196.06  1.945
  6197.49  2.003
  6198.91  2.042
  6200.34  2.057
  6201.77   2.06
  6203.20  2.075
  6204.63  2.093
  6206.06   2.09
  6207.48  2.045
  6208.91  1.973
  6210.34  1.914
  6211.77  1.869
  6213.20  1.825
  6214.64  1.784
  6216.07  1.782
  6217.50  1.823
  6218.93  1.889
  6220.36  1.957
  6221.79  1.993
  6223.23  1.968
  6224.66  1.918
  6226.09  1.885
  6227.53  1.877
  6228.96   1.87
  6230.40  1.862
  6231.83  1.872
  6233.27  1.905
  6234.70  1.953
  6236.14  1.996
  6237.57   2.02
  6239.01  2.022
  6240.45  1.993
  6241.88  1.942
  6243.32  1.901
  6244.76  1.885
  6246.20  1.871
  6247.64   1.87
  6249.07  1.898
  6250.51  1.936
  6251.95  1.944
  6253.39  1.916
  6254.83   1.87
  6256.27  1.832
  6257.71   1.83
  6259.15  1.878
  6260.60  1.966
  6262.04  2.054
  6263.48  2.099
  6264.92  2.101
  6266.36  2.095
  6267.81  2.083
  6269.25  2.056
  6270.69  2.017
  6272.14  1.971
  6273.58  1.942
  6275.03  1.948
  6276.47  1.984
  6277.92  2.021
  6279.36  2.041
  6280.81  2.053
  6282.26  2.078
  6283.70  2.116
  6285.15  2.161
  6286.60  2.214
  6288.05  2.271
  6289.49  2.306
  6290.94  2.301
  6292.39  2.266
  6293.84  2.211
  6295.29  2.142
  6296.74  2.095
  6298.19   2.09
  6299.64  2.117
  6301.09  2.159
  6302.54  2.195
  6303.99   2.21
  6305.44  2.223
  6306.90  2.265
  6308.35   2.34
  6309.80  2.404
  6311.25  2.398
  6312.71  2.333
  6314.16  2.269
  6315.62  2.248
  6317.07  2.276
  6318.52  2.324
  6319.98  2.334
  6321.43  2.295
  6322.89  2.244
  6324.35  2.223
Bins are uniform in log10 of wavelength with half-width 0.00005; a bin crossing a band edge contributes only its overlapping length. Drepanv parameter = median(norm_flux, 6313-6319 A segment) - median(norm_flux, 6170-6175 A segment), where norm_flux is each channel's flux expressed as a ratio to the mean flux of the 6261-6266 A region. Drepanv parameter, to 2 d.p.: 0.14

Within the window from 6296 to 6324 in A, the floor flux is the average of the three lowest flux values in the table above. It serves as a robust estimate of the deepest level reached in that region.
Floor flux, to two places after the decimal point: 2.10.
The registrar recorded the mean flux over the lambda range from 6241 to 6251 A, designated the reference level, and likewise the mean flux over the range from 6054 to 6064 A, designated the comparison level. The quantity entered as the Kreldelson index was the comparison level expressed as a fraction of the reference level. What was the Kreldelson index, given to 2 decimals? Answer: 1.28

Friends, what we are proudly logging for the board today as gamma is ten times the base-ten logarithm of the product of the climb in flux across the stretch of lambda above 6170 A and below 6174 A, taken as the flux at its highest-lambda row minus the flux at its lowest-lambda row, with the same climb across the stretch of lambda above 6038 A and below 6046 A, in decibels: -14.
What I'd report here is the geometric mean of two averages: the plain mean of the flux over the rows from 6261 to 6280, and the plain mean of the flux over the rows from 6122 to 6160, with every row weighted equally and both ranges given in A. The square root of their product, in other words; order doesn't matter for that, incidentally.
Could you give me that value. 2.18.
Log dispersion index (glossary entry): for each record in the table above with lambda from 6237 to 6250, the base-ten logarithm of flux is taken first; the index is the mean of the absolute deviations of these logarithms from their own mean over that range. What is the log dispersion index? 0.012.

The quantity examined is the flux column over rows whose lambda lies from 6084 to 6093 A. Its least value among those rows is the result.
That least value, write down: 2.32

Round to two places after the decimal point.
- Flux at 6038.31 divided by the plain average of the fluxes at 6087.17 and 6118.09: 0.93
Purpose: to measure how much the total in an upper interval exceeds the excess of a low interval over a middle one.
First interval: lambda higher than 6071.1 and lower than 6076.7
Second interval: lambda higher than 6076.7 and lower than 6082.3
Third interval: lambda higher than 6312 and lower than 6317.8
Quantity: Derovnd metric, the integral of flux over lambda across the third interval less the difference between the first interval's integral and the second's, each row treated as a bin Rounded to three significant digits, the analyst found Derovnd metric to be 12.7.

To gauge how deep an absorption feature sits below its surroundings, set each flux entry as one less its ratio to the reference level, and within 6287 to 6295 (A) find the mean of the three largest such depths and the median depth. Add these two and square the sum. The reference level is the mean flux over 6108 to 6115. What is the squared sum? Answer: 0.01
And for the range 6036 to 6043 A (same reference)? 0.02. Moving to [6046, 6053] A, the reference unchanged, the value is 0.00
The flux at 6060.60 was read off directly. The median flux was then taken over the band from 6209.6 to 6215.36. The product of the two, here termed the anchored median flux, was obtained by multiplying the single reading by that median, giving 4.57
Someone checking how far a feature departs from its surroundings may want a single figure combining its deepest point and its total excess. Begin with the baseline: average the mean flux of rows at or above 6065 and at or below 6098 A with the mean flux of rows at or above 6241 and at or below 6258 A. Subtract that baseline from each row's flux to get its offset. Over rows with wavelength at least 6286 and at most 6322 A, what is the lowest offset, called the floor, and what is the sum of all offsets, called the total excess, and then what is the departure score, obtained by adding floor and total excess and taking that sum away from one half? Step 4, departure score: -2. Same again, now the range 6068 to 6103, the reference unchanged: -6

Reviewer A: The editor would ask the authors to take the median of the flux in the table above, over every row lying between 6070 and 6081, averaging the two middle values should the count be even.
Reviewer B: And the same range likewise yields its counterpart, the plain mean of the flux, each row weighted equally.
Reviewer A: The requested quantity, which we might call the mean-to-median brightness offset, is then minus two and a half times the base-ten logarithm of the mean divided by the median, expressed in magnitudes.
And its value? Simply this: 0.003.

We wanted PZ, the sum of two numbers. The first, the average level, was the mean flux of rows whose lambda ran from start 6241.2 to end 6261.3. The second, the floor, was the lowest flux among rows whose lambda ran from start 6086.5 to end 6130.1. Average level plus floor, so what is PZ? 3.91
